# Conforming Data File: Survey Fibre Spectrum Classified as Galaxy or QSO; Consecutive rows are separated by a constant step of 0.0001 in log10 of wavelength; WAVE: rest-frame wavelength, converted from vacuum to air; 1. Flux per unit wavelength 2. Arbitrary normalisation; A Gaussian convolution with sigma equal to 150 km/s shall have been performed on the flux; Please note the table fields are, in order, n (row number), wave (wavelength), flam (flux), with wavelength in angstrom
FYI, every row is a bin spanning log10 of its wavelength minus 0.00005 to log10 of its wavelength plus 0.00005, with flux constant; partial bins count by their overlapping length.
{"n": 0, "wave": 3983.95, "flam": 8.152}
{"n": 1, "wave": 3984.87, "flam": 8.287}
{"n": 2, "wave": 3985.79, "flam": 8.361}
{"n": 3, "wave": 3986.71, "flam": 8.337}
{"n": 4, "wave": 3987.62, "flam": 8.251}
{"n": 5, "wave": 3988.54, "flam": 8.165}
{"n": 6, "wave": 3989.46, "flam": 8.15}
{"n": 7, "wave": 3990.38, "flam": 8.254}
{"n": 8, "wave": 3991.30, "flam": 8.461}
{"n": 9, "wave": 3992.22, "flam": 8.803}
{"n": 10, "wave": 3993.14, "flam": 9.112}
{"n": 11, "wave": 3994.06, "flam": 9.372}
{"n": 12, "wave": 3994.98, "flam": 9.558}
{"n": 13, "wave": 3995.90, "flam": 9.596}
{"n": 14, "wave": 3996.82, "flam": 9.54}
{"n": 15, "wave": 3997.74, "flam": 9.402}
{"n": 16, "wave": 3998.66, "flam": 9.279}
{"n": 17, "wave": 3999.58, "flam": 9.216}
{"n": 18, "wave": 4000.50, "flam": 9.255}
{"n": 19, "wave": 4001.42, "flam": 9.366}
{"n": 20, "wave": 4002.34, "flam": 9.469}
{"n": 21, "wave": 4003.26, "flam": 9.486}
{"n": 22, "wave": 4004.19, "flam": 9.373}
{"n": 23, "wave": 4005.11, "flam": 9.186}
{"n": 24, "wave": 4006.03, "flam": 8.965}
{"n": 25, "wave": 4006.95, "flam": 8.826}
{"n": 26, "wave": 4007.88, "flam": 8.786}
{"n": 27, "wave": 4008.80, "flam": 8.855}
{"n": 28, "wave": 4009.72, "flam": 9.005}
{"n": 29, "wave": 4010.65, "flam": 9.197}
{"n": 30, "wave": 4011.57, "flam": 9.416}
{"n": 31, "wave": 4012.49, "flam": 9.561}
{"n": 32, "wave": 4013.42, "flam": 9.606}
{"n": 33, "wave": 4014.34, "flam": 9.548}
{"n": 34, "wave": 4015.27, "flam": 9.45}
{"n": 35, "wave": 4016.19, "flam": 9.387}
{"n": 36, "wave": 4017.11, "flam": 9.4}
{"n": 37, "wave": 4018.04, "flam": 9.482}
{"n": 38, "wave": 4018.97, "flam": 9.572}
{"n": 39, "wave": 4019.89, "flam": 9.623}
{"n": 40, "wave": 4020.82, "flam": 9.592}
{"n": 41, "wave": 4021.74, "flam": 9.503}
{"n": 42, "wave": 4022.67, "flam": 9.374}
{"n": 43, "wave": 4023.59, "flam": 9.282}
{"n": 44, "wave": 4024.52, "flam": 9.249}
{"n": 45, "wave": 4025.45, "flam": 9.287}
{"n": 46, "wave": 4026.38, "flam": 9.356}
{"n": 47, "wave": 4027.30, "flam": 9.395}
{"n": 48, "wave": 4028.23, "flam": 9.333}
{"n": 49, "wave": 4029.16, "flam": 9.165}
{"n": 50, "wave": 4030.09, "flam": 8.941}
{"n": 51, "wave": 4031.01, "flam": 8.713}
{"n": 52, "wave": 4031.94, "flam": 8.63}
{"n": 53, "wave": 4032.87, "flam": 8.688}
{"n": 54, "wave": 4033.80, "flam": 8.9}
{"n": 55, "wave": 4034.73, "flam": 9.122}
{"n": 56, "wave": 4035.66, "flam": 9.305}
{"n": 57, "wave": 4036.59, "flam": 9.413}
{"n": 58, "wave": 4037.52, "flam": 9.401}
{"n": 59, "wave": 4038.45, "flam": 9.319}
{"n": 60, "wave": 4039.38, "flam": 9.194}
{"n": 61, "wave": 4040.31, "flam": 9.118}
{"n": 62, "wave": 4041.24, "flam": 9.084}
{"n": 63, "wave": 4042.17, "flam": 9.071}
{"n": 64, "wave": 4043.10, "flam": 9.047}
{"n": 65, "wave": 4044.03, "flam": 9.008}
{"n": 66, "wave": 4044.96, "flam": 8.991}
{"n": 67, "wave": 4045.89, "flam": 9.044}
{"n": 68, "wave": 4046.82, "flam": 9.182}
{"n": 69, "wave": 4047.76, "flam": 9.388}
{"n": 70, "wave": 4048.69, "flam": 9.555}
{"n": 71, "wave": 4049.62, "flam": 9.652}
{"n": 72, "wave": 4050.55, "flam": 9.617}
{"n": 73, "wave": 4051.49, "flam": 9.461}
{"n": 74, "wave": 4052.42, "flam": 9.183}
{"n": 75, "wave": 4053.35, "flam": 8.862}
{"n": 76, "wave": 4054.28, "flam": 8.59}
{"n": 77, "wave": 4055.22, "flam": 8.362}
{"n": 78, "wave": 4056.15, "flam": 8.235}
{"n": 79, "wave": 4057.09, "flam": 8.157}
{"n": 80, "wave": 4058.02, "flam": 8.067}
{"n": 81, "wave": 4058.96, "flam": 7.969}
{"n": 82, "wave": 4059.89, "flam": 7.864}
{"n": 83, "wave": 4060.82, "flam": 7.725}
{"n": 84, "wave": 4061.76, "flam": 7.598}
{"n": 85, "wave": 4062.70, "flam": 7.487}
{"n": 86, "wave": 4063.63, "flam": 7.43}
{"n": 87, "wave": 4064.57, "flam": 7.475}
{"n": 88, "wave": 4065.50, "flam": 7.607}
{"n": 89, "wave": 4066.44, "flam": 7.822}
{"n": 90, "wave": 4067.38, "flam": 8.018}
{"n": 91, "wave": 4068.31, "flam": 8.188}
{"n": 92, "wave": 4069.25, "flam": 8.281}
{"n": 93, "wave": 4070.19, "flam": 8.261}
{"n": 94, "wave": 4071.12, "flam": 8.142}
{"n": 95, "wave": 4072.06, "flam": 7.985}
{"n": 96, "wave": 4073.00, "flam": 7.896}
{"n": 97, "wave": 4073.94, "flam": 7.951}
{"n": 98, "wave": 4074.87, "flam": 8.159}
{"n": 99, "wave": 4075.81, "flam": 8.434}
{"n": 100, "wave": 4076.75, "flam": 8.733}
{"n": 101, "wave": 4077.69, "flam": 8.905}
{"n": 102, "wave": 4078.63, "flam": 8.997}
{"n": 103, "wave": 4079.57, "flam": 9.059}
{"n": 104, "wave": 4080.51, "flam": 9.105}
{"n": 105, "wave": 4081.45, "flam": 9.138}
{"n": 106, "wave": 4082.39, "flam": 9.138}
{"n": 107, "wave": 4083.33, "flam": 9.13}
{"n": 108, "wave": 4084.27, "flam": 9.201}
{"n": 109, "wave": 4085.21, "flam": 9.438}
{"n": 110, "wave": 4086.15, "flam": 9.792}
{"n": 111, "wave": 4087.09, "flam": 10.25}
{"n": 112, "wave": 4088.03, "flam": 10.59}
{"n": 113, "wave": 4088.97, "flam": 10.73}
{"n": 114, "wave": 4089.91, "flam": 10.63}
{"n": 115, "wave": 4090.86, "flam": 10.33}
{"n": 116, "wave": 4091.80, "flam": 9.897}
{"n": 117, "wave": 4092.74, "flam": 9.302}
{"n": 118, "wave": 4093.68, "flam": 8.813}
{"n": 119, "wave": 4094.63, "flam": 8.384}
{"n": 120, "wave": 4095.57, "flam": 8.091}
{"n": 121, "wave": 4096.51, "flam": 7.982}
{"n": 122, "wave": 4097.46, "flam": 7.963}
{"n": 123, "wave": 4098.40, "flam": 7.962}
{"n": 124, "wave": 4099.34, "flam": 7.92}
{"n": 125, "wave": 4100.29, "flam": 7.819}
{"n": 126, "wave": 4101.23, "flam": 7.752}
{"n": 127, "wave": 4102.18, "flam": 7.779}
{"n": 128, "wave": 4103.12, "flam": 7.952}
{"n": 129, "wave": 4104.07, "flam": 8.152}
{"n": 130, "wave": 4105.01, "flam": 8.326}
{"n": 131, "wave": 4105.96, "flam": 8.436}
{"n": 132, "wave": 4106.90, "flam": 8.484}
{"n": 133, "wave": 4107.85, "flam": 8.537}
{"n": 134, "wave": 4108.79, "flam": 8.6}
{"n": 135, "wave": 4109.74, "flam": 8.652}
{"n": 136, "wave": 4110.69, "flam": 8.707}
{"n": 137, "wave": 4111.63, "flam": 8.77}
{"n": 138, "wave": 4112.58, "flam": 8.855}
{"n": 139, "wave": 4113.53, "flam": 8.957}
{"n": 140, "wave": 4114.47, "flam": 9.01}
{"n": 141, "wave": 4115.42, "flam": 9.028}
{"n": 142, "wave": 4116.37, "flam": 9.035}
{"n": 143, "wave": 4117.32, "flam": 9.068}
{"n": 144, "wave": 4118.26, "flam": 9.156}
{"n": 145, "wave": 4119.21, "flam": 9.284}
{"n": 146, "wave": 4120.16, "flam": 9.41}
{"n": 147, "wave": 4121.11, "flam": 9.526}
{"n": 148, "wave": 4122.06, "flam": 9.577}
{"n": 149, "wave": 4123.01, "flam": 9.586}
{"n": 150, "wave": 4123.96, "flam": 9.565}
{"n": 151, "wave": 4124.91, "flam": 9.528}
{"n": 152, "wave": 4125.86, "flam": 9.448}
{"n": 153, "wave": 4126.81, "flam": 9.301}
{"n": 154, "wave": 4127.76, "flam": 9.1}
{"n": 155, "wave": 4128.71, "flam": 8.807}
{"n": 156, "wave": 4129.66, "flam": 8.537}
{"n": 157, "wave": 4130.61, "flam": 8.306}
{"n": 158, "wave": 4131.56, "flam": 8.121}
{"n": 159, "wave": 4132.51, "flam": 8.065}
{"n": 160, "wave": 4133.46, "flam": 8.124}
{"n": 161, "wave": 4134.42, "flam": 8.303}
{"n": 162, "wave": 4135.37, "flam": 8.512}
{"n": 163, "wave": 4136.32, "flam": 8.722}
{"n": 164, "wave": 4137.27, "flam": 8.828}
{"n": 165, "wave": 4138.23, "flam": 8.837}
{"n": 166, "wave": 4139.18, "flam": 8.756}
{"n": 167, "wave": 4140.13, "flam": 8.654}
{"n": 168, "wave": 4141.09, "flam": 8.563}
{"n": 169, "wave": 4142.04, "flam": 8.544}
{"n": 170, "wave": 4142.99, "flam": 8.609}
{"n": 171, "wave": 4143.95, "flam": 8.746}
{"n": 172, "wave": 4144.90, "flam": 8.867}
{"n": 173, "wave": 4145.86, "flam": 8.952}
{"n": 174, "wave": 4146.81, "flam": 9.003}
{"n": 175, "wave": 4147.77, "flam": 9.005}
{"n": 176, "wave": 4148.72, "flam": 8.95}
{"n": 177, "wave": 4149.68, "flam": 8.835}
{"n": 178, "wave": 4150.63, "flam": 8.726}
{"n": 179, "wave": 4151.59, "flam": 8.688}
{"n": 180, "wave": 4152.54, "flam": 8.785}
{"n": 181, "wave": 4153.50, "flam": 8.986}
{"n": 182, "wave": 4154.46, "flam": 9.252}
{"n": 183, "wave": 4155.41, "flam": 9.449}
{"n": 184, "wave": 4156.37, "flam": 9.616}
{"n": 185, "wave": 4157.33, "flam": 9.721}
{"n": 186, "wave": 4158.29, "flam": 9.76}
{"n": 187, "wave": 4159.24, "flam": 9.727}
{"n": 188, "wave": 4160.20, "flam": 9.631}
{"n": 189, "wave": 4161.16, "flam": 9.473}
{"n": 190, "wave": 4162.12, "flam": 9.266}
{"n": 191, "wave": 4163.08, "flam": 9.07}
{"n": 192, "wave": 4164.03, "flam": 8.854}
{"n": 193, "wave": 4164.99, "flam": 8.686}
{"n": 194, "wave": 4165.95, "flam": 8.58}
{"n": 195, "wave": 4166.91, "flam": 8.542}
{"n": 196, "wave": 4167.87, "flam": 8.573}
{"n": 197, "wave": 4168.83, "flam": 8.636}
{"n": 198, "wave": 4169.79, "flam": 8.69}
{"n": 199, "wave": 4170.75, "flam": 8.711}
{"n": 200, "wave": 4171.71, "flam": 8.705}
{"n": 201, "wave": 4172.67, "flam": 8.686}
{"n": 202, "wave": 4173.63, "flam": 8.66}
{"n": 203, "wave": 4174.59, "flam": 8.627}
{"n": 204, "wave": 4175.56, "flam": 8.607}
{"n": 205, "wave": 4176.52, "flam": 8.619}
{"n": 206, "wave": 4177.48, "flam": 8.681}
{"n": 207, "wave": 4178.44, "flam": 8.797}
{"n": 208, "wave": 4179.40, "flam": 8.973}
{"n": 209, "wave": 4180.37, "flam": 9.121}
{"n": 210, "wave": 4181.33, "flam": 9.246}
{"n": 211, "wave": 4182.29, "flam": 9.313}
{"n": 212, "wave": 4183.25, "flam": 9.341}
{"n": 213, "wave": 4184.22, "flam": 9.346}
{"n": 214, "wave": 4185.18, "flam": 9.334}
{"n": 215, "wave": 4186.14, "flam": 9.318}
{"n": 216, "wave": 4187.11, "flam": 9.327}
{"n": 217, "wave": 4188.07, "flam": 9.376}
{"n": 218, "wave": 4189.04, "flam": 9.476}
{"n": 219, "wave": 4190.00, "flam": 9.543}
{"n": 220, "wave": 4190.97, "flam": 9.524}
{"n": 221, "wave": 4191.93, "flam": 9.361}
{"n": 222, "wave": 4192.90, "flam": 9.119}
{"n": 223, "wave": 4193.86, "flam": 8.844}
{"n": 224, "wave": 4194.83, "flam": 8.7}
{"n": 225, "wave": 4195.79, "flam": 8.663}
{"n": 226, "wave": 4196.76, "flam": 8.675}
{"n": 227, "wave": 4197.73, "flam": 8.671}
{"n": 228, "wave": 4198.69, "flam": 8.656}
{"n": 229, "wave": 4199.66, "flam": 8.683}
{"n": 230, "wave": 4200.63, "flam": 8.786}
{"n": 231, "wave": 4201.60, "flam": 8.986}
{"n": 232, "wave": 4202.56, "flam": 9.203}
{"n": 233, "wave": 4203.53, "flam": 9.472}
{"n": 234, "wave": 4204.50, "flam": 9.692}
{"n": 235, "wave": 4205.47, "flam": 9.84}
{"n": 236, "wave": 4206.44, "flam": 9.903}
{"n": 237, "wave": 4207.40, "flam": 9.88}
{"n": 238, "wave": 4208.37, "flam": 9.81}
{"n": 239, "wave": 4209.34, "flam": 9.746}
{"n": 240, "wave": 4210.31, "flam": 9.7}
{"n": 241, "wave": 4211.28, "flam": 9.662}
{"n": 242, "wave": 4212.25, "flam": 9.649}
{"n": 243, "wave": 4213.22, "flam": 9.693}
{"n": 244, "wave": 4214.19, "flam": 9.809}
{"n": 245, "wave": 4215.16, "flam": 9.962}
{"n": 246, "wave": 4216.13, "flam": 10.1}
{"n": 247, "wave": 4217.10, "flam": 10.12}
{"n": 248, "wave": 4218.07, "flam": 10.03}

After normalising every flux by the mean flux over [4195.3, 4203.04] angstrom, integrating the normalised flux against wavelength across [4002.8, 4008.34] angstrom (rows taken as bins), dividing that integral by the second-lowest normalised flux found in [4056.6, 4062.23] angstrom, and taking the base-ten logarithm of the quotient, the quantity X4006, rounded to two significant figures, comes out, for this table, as 0.81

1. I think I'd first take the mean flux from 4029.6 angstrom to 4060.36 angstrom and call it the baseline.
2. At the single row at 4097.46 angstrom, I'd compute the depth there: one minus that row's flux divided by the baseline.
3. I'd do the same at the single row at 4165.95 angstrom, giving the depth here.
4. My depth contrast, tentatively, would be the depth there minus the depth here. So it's 0.069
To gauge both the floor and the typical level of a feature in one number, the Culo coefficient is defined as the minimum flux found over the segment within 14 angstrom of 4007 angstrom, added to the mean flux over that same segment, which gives 18.1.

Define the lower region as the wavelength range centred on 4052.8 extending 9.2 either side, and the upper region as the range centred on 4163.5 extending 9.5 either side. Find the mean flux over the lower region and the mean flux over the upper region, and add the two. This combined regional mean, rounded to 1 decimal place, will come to 17.8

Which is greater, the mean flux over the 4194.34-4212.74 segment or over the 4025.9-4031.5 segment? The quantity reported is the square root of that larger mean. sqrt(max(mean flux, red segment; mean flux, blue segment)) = 3.05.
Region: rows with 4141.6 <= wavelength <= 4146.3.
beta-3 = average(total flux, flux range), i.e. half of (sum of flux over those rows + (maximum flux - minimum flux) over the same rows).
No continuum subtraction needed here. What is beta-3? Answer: 22.1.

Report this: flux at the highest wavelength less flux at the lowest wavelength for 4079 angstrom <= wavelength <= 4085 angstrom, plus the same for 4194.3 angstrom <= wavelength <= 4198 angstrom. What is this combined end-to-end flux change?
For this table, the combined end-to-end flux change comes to 0.11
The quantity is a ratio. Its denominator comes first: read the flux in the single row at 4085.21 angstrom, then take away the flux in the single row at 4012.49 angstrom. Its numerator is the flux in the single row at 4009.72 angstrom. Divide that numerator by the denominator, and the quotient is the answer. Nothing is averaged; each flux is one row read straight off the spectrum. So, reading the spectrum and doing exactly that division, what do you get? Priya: -73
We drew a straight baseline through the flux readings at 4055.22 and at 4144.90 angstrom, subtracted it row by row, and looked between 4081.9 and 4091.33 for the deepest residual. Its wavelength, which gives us 4083.33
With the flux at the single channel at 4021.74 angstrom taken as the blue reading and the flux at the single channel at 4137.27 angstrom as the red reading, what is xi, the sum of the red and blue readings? 18.3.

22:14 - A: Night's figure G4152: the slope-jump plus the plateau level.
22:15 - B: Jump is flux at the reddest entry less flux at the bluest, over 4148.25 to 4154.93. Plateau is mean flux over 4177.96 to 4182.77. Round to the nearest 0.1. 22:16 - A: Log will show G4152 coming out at 9.4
